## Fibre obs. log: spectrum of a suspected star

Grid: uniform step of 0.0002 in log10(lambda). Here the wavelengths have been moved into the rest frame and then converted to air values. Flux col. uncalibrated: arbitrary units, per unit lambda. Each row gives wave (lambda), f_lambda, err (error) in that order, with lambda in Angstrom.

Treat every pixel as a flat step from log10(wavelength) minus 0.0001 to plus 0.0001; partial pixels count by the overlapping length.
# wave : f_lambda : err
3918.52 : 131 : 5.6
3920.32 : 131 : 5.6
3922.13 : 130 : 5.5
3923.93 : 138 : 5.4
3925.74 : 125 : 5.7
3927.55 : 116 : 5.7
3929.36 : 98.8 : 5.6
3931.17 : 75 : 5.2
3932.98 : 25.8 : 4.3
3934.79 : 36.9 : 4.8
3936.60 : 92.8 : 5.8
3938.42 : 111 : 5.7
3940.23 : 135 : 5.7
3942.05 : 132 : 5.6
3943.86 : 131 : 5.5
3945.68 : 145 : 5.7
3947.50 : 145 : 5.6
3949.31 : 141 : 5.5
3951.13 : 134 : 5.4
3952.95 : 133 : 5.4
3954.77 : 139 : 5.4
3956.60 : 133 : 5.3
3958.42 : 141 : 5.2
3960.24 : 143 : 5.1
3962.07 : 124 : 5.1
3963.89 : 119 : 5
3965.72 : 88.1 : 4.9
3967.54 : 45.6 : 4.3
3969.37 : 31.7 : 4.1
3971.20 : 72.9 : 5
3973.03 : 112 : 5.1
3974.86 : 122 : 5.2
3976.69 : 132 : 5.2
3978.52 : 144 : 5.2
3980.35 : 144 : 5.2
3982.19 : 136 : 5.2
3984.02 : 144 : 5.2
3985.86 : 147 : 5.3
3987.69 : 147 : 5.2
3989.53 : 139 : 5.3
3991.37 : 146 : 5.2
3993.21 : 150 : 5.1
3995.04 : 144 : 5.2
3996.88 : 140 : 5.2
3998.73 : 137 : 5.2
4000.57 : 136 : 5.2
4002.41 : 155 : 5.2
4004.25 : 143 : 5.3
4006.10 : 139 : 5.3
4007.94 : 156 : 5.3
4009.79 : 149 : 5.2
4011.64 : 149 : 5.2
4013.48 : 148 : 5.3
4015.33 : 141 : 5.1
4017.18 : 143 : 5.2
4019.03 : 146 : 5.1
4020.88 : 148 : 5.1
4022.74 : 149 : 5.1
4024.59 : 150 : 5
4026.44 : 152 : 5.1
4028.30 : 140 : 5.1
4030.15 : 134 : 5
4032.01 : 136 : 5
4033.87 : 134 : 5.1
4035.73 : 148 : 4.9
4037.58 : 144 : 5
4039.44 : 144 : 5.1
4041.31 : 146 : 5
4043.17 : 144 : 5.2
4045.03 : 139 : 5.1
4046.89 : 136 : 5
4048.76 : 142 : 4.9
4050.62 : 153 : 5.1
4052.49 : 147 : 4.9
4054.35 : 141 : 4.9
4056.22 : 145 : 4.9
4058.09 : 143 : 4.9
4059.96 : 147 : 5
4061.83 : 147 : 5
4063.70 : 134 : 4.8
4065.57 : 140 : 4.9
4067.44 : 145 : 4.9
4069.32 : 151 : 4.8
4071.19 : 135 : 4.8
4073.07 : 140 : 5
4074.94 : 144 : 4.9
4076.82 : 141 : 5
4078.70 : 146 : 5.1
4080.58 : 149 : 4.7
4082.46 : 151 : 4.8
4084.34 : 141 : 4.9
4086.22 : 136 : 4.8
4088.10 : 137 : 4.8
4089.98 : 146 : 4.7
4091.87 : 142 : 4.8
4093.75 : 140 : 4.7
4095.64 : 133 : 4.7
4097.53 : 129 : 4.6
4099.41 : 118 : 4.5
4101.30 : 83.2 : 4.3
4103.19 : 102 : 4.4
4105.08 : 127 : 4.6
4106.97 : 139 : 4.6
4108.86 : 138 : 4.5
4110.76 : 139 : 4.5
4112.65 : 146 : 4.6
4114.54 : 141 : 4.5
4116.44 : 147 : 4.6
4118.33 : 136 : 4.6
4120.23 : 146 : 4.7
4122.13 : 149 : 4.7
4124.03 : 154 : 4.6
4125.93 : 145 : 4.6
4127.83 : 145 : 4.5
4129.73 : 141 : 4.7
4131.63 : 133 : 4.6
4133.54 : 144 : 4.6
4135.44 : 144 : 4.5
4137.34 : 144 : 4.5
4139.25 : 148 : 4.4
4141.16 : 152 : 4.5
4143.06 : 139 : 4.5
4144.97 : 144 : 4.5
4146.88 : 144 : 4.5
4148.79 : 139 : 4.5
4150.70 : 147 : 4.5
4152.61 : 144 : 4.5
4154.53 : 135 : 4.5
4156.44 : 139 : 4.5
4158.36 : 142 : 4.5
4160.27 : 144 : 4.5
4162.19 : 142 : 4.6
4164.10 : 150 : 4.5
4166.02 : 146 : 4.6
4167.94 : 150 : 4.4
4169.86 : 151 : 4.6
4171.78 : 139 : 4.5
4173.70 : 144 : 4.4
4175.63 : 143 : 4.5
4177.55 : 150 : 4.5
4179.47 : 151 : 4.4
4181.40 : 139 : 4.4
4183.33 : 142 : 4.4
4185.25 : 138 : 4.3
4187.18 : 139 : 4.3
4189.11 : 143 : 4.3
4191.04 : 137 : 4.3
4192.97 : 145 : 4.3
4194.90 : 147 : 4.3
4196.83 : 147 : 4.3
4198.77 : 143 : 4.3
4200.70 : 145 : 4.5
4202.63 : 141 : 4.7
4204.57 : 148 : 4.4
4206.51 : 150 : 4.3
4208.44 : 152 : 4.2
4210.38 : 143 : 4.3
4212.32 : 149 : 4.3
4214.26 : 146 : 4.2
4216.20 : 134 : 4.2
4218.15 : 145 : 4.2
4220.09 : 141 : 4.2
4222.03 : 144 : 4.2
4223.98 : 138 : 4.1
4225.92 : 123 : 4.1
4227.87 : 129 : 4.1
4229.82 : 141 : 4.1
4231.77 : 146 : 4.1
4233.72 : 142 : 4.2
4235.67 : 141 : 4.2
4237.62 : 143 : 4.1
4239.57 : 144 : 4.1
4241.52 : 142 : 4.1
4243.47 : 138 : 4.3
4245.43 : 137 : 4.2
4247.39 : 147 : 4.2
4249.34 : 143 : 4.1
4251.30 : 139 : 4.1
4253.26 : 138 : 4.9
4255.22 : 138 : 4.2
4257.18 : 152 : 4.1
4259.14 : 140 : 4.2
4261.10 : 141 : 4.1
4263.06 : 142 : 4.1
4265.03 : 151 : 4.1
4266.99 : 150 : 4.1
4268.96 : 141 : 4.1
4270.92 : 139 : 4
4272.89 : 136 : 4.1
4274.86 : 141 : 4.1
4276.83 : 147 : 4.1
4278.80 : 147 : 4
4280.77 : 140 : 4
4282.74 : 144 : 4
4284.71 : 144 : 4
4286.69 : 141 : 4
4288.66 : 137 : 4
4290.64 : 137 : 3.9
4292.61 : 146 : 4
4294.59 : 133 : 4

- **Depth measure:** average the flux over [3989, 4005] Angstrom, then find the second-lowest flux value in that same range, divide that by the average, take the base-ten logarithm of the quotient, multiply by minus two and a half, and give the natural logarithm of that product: -3.0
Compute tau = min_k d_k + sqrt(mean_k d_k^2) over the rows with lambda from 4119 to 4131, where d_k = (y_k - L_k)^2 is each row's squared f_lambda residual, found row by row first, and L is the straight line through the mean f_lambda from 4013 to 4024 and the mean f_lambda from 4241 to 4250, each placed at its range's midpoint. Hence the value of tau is 46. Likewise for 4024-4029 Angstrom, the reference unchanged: 50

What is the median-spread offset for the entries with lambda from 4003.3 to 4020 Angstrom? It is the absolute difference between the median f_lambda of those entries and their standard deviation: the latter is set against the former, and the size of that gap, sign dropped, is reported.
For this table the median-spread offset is 141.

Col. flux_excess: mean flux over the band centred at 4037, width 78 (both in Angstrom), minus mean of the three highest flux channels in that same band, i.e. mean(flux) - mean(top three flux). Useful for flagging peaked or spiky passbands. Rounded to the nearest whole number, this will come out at -11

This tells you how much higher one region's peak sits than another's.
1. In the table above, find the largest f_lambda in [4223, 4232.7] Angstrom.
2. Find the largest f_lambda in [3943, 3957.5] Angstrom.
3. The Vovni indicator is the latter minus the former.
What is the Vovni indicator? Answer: -1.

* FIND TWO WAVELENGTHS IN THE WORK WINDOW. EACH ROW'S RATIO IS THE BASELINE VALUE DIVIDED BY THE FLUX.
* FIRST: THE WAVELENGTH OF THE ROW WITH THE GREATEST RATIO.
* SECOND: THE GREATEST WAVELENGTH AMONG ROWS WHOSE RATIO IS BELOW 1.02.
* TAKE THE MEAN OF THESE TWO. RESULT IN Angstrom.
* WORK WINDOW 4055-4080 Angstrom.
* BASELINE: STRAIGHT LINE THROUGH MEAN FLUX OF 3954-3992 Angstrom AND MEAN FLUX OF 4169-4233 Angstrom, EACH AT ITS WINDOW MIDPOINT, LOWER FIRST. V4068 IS 4071.2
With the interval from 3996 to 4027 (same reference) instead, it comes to 4013.5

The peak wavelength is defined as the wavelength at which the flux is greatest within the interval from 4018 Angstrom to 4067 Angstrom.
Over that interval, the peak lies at 4050.62 Angstrom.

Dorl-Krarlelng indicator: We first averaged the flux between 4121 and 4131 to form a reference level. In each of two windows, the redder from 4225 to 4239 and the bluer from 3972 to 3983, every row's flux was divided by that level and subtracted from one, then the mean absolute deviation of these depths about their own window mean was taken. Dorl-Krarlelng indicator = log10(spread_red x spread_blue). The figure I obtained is -2.5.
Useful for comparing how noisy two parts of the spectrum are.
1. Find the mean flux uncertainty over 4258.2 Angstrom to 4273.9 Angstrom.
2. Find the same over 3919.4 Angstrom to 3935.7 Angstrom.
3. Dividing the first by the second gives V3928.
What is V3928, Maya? 0.77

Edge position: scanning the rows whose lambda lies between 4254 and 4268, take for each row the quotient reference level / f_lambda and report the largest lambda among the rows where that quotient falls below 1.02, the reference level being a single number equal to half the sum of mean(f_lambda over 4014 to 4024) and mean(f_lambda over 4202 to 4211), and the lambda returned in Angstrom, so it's 4266.99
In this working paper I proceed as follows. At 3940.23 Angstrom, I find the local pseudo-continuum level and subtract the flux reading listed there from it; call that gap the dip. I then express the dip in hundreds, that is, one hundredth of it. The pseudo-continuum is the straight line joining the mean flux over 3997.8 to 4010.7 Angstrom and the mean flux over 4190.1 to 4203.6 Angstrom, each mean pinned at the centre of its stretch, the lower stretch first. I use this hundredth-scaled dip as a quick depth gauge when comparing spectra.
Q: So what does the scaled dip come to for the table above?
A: 0.10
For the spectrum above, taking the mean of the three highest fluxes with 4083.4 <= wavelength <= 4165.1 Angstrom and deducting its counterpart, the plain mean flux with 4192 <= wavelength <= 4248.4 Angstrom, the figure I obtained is 10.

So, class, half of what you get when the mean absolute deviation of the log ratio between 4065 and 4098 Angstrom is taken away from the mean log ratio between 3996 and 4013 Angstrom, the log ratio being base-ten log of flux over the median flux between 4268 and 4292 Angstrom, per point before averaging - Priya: 0.00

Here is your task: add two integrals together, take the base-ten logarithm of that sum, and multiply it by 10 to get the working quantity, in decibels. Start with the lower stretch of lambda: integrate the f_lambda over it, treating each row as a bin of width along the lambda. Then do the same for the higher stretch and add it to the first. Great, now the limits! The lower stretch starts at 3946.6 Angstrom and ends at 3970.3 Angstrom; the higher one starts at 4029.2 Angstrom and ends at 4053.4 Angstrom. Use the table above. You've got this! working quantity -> 37.93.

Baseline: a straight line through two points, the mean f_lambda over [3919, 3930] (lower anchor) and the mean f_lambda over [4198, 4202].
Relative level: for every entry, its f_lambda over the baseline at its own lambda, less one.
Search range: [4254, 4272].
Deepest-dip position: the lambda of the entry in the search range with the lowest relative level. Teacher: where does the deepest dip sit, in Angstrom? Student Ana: 4270.92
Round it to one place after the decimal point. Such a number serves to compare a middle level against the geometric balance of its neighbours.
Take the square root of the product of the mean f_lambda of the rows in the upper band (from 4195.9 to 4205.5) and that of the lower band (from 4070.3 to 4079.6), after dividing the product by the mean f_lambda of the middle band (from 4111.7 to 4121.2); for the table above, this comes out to 11.9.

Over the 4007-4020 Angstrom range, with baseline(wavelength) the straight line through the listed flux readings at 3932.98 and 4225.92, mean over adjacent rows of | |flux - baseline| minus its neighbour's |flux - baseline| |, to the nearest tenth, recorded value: 3.5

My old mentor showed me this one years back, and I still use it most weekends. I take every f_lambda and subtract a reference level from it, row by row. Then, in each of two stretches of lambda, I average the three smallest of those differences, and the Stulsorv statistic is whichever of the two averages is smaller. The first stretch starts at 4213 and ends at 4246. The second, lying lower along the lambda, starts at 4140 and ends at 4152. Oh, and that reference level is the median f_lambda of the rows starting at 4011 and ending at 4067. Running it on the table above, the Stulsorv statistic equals -15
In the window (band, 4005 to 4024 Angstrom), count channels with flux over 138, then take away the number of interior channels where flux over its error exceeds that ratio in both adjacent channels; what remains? 9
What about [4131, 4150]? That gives 8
